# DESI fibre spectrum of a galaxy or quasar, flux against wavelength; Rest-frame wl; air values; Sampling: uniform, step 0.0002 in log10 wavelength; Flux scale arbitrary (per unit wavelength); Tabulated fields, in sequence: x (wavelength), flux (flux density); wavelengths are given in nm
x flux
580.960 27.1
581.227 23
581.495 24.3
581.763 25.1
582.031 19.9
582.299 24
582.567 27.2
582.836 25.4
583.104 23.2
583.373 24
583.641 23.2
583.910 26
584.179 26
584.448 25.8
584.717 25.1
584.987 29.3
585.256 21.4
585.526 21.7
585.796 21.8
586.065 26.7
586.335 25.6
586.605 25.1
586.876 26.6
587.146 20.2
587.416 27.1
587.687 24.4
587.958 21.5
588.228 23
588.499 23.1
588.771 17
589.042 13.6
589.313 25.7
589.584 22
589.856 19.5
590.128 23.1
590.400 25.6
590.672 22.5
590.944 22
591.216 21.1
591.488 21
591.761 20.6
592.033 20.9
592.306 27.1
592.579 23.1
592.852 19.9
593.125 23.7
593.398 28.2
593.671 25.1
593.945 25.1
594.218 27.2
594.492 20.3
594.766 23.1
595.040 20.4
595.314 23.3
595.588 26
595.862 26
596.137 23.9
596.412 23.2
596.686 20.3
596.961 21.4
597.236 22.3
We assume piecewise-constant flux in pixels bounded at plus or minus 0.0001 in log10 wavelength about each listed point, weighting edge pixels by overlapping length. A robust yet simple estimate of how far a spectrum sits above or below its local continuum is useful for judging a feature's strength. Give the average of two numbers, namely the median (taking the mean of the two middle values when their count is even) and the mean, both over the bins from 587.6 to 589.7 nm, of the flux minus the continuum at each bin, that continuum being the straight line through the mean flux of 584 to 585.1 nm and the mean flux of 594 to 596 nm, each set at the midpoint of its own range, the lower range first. -3.5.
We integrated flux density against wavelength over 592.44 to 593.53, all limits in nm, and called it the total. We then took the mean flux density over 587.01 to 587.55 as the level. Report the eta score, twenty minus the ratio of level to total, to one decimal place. 19.1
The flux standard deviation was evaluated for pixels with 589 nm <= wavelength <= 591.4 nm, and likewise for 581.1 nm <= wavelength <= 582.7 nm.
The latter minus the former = -1.2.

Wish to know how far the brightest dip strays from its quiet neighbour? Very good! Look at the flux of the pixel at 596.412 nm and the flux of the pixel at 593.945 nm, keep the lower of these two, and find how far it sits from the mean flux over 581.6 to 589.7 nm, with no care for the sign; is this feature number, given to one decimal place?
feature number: 0.5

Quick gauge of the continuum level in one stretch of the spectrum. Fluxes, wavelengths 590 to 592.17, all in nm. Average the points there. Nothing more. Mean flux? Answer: 22.1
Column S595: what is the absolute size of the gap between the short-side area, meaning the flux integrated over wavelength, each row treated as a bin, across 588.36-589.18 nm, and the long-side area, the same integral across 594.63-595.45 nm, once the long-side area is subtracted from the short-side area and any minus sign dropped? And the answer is 4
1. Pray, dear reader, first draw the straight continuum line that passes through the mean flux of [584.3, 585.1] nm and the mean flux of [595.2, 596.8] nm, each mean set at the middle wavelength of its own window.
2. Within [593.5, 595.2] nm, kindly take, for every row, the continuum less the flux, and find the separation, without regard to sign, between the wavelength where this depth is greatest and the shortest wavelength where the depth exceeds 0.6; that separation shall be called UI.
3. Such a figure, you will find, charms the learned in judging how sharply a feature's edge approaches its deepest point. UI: 0.00 nm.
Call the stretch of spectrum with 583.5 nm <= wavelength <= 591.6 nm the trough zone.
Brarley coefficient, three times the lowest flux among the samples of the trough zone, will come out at 40.8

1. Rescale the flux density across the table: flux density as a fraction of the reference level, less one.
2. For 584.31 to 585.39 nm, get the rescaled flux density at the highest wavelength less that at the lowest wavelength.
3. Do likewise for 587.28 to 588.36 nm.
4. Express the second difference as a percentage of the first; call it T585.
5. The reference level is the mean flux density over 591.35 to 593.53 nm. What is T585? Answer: 93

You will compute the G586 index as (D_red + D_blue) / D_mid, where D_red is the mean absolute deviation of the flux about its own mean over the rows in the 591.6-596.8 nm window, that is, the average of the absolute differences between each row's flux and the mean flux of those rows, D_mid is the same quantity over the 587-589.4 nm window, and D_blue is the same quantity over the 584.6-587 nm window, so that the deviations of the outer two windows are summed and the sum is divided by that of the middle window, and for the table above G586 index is 1.3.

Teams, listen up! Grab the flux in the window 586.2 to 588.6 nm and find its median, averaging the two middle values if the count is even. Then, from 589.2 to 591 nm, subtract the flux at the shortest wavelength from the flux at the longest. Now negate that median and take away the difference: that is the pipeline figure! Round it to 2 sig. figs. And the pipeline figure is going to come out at -21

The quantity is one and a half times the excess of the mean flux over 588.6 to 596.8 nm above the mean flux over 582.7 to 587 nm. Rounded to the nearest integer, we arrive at -3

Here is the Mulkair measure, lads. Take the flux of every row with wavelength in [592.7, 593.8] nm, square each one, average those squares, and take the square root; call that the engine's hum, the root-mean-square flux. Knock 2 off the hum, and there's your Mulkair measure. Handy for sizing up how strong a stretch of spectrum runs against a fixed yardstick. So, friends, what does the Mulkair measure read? 22.4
